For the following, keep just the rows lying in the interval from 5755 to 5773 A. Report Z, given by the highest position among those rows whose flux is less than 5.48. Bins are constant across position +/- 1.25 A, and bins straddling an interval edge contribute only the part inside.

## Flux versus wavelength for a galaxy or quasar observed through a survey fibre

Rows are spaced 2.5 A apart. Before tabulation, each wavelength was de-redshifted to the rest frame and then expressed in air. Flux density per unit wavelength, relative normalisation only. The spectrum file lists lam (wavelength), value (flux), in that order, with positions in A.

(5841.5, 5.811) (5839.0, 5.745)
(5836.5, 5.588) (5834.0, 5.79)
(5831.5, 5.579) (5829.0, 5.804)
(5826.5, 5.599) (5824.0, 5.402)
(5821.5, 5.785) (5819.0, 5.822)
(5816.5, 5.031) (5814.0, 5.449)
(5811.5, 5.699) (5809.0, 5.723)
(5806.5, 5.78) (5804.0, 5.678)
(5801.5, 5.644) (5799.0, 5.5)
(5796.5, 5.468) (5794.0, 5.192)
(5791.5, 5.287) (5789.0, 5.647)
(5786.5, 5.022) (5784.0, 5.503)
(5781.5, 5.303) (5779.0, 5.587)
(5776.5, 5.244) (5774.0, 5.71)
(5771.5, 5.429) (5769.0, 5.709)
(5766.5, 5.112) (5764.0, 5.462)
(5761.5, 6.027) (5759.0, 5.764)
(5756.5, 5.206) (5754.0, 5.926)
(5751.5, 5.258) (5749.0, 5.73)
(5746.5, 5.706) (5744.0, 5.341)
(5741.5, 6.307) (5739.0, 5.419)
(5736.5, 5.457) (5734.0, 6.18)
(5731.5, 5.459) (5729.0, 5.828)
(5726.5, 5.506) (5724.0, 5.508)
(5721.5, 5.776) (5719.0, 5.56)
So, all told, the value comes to 5771.5 A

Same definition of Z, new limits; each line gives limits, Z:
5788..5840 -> 5824.0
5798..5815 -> 5814.0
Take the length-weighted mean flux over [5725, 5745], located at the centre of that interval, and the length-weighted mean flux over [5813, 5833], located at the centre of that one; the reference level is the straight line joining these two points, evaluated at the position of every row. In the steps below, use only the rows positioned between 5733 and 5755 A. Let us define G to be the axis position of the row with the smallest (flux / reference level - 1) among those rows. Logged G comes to 5751.5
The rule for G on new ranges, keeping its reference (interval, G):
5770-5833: 5786.5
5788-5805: 5794.0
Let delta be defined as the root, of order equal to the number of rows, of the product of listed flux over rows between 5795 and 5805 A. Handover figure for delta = 5.57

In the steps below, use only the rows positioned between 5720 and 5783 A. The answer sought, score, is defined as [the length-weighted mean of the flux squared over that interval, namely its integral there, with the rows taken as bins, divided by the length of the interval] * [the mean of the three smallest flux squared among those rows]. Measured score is 846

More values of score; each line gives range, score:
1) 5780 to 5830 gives 787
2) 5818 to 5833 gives 981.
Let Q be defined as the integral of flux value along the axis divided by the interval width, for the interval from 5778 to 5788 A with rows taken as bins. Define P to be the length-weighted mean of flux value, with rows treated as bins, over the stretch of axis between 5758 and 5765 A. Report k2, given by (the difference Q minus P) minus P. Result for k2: -6.2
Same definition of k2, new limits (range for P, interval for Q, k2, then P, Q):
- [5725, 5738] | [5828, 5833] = -5.7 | 5.7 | 5.69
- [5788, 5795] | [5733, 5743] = -4.9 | 5.4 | 5.82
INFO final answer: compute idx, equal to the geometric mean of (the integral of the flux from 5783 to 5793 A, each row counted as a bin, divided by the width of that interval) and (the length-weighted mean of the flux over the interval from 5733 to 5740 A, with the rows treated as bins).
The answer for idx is 5.51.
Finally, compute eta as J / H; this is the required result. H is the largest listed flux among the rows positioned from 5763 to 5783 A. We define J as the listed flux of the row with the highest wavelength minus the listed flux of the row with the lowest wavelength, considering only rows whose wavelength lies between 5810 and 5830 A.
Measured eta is 0.018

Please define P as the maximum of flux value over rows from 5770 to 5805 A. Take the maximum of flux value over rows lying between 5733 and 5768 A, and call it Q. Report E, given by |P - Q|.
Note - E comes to 0.60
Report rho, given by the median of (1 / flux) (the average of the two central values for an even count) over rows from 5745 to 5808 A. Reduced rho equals 0.182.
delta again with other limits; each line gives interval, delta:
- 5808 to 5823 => 5.58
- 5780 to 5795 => 5.32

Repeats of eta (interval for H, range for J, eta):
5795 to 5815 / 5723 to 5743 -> 0.138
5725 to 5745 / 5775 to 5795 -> -0.008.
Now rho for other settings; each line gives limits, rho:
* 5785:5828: 0.179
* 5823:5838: 0.179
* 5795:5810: 0.177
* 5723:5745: 0.182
